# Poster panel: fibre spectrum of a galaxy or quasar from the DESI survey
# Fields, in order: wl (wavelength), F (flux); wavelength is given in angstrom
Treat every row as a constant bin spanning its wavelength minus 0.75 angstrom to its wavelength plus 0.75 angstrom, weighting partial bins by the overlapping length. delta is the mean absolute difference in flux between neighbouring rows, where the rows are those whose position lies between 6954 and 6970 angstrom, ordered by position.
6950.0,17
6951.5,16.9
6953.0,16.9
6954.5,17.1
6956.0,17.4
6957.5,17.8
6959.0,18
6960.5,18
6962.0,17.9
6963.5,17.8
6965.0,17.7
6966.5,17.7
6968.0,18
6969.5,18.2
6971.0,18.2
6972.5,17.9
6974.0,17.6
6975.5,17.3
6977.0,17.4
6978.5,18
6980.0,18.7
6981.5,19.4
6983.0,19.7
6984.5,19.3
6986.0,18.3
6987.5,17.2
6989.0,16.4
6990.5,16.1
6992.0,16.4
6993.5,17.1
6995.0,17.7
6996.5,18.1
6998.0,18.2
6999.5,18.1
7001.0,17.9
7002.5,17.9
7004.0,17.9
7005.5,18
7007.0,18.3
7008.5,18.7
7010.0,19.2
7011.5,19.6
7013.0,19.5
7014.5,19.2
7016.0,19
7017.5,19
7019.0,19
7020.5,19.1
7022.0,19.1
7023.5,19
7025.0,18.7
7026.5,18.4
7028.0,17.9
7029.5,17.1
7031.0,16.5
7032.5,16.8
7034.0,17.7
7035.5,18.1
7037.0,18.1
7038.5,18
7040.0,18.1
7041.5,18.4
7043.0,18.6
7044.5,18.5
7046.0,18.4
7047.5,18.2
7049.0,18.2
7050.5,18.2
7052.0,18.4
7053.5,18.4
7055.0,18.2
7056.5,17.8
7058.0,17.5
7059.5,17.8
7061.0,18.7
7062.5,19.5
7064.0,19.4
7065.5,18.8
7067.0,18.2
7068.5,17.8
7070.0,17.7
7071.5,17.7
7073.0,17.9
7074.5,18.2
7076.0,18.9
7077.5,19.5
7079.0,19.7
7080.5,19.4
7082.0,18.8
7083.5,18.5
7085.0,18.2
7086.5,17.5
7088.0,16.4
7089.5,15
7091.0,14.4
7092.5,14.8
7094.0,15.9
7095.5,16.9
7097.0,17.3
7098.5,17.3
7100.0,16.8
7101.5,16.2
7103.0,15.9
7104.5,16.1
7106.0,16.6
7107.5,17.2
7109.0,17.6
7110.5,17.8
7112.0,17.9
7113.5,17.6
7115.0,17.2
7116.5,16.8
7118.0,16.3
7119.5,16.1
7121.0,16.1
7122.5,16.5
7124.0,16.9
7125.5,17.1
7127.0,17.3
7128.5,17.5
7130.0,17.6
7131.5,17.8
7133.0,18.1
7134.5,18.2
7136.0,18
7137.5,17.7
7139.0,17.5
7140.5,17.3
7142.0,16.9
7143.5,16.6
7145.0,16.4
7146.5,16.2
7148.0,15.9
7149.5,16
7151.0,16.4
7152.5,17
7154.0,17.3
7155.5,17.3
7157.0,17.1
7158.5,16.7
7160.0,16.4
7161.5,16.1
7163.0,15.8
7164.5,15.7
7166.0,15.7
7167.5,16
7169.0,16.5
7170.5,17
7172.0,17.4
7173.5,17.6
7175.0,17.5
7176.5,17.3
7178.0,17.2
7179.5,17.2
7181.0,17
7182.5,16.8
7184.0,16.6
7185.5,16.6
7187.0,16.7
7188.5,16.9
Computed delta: 0.17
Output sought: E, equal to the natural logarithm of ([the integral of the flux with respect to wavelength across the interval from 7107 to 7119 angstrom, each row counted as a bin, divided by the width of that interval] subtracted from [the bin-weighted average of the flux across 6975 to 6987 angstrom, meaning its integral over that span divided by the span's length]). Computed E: 0.2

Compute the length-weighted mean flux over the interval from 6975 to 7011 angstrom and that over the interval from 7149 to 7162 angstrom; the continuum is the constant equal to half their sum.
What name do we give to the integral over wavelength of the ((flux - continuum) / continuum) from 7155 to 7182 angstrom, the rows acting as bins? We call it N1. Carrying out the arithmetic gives -0.9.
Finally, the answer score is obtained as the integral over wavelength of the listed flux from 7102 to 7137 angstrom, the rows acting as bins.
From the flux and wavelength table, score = 600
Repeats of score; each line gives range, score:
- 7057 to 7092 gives 631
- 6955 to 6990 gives 629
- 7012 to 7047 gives 643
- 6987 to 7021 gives 617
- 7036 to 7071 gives 640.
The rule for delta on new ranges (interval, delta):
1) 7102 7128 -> 0.31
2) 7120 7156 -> 0.25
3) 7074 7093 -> 0.60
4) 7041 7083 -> 0.31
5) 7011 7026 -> 0.12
